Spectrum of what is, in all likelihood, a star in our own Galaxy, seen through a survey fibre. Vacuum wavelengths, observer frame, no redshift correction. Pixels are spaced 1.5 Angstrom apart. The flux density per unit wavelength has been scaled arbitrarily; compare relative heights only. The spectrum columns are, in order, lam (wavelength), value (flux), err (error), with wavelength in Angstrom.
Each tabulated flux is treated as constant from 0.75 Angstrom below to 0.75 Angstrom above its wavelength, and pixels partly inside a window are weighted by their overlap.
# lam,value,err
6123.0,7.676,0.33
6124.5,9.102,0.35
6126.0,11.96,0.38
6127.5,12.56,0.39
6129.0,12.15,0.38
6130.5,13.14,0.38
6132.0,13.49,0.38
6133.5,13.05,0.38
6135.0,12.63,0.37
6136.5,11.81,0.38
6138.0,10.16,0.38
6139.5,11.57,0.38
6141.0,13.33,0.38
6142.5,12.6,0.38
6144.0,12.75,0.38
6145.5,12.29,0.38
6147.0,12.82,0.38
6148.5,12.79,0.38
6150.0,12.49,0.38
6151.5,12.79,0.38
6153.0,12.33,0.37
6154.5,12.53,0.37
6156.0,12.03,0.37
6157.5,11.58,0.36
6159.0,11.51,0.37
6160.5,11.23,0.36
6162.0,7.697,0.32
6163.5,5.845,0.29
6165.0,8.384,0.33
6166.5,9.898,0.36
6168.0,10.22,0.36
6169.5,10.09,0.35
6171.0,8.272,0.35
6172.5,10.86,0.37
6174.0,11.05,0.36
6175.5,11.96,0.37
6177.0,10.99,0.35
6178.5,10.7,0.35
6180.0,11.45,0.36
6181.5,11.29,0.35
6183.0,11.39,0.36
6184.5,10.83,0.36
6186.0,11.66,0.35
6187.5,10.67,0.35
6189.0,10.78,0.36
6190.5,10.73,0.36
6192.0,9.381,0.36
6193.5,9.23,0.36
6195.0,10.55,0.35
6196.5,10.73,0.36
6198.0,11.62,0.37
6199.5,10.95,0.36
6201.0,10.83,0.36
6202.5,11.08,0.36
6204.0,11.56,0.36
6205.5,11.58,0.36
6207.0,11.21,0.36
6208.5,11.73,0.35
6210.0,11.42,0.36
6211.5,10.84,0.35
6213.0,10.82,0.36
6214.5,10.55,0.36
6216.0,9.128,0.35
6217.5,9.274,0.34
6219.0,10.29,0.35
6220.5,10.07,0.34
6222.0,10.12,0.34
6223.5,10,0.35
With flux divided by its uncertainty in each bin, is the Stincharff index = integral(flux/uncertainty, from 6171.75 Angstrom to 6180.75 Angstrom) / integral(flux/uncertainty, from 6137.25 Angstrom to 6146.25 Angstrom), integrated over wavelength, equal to 0.97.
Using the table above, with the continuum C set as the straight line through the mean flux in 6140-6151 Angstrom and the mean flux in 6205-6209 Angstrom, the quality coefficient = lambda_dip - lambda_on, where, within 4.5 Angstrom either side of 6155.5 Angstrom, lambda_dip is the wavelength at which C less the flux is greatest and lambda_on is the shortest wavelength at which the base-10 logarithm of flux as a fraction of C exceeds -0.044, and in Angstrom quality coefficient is 7.5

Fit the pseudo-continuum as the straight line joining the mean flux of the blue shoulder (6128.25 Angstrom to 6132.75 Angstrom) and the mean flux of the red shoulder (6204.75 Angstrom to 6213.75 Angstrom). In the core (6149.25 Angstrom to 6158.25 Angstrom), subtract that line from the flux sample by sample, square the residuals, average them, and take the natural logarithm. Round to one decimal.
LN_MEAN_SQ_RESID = -1.9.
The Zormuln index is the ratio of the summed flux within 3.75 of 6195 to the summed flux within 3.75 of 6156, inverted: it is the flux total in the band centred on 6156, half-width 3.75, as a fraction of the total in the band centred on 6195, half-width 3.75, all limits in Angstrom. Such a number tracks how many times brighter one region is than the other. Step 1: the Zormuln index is 1.164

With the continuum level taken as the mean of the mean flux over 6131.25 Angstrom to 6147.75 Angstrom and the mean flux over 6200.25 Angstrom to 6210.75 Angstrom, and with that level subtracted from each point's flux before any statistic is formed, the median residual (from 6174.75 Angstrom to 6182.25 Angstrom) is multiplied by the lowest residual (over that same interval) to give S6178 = 1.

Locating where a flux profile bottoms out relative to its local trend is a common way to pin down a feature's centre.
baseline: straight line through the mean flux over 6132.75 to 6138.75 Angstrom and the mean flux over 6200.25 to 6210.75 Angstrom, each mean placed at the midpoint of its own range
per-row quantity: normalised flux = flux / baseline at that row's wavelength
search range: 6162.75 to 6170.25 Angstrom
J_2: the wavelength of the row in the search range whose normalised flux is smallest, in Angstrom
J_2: 6163.5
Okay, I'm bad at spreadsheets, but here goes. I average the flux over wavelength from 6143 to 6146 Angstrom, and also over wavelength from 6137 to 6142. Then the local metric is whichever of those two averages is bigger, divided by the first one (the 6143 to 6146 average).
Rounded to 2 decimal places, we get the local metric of 1.00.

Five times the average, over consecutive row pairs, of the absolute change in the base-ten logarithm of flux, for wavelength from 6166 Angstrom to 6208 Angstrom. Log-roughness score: 0.13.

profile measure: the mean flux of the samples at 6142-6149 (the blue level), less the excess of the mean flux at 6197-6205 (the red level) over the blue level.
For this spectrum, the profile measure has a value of 14.1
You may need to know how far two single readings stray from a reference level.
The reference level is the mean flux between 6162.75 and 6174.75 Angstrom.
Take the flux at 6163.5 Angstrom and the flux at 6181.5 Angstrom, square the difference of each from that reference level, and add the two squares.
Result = 16.0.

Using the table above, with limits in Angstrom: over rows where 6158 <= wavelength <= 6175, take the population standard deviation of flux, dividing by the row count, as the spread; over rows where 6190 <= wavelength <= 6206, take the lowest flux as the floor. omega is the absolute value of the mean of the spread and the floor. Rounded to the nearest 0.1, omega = 5.5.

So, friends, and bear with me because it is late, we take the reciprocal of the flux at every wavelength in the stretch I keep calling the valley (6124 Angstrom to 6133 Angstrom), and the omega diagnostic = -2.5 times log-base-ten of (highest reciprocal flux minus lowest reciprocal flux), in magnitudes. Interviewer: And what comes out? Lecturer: 3.6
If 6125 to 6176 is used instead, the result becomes 2.5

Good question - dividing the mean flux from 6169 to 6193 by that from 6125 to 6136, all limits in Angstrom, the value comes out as 0.85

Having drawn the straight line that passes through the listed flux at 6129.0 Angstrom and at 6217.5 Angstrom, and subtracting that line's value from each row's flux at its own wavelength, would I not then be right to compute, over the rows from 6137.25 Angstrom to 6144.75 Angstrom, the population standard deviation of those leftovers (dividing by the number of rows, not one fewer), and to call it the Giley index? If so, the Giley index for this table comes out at 1.2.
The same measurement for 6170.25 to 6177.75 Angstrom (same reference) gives 1.3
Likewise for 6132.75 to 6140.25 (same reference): 0.9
